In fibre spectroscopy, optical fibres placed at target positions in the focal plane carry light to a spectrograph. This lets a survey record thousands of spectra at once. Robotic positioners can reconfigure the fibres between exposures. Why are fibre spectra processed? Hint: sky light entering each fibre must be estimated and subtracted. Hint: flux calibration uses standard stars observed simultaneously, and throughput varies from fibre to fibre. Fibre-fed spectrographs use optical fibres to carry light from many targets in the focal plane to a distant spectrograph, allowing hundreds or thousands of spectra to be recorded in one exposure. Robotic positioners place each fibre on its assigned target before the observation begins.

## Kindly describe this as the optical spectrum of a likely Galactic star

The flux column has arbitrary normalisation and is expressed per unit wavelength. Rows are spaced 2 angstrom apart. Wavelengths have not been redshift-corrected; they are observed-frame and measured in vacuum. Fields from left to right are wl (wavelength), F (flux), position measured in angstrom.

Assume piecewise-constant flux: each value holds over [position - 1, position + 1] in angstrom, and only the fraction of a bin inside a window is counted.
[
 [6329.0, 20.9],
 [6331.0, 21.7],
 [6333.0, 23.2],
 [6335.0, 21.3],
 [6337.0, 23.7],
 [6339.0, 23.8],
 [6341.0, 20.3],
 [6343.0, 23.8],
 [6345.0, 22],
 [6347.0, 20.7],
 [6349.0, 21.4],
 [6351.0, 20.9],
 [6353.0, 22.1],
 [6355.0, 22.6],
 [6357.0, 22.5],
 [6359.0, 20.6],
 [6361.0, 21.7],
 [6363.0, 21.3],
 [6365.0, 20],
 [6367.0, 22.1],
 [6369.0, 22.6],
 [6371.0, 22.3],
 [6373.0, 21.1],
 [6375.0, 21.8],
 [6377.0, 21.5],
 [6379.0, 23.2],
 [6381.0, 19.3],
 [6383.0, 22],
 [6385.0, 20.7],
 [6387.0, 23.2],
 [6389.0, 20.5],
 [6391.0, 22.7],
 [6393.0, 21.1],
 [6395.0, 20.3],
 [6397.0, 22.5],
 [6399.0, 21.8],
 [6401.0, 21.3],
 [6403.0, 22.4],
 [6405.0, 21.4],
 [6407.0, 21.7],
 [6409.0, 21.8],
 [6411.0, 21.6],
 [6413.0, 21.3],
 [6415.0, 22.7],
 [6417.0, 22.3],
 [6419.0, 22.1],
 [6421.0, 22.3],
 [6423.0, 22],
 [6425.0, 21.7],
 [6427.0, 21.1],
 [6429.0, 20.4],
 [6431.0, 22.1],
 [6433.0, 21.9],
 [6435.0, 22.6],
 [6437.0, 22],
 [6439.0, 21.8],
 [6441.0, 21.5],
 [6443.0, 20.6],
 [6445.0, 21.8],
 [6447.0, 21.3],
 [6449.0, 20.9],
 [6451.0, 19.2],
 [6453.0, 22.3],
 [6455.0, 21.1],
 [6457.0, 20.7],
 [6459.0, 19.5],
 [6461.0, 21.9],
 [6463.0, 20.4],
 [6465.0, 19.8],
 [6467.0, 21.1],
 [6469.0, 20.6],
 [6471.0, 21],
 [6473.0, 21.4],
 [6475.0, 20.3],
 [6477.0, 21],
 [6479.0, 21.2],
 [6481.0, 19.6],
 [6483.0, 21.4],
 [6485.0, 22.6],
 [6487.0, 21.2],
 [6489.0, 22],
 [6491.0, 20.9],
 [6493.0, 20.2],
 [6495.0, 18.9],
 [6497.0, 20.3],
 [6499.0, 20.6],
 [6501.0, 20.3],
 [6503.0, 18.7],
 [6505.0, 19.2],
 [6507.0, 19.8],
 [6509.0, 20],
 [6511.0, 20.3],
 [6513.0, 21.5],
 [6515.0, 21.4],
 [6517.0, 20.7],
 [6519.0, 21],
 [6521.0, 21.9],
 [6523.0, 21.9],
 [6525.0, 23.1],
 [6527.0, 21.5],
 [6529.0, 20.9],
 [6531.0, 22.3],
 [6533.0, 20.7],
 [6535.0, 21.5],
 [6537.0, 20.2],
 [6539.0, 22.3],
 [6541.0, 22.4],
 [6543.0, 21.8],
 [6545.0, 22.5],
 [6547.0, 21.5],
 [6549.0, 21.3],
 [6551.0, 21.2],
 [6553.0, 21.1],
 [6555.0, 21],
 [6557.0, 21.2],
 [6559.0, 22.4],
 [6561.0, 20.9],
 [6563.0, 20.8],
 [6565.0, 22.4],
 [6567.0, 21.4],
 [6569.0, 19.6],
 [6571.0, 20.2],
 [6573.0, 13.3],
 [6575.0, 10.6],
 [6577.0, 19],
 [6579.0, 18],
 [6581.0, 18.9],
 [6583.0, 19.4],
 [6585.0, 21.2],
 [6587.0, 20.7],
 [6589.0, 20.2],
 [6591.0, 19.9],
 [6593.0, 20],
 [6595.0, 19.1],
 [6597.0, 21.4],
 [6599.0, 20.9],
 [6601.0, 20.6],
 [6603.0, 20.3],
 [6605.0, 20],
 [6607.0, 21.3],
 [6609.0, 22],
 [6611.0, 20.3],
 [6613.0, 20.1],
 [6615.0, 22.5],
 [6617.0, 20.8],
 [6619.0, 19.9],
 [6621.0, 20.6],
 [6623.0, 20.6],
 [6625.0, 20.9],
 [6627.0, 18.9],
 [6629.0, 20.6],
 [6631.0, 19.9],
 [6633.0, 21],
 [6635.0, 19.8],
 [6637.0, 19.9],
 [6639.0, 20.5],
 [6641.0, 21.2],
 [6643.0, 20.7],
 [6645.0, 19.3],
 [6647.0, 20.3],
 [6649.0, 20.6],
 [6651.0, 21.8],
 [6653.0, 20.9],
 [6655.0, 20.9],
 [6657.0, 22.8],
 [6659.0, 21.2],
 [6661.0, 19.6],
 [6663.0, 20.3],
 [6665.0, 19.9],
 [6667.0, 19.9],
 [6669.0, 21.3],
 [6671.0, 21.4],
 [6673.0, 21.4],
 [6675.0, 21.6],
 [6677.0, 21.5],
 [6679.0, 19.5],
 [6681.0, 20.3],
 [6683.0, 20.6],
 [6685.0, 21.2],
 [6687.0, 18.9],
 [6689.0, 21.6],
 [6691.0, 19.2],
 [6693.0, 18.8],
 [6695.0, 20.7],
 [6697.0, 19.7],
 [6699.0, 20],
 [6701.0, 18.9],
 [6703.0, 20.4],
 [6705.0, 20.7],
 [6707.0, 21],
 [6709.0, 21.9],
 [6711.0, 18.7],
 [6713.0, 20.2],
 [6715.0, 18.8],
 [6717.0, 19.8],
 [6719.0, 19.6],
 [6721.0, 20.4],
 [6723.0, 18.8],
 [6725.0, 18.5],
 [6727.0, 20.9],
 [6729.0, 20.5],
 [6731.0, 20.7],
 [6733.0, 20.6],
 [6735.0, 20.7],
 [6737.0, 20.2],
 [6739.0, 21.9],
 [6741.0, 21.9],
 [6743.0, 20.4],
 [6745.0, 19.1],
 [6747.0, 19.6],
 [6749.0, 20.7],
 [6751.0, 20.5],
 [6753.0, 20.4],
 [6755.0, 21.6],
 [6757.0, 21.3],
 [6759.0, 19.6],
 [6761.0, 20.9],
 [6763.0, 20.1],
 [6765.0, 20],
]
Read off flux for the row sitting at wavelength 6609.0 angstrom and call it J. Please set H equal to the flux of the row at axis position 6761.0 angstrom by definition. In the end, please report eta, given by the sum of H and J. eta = 42.9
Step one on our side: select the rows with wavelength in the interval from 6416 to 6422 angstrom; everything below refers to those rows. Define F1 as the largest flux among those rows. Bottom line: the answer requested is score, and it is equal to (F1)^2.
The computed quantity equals 497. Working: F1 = 22.3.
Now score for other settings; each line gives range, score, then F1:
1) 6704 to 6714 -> 480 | 21.9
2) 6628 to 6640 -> 441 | 21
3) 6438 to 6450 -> 475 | 21.8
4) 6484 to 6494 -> 511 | 22.6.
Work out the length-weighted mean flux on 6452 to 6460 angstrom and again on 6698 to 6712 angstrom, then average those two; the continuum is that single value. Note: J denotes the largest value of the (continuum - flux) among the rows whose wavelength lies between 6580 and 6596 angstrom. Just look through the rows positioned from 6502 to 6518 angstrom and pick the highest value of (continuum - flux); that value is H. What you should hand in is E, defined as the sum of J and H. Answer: 3.5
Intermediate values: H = 1.9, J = 1.7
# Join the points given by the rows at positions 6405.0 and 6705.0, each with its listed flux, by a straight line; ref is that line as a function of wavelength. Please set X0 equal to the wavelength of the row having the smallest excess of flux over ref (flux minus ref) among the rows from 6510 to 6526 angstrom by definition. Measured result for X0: 6511.0 angstrom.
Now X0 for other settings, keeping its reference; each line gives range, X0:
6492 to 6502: 6495.0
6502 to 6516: 6503.0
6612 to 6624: 6619.0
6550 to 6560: 6555.0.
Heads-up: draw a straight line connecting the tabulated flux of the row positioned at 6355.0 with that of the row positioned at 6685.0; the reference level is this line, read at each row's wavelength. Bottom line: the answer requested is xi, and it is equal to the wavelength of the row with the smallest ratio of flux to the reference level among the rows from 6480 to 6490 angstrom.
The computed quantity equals 6481.0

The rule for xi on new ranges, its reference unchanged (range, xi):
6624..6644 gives 6627.0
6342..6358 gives 6347.0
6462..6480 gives 6465.0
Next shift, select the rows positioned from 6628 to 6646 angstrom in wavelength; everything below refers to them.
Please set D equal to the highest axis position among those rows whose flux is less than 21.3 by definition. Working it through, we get 6645.0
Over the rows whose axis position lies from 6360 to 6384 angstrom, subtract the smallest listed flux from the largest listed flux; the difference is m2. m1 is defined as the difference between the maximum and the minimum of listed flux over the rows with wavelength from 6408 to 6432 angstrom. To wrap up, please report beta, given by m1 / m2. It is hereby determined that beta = 0.6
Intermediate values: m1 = 2.3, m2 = 3.9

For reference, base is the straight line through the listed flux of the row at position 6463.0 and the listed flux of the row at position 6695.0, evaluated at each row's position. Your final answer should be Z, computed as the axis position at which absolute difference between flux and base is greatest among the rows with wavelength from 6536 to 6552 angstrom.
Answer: 6545.0 angstrom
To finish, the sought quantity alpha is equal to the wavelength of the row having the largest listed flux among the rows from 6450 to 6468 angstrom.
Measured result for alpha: 6453.0 angstrom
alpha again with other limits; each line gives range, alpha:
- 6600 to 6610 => 6609.0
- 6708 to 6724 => 6709.0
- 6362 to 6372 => 6369.0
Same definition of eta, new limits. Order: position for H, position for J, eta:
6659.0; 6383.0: 43.2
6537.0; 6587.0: 40.9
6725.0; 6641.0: 39.7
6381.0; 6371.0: 41.6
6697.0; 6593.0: 39.7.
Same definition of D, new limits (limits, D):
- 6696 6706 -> 6705.0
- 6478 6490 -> 6487.0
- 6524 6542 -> 6537.0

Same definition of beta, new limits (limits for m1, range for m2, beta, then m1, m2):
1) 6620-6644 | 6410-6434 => 1.0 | 2.3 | 2.3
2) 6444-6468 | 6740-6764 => 1.1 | 3.1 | 2.8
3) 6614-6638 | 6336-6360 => 1.0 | 3.6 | 3.5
